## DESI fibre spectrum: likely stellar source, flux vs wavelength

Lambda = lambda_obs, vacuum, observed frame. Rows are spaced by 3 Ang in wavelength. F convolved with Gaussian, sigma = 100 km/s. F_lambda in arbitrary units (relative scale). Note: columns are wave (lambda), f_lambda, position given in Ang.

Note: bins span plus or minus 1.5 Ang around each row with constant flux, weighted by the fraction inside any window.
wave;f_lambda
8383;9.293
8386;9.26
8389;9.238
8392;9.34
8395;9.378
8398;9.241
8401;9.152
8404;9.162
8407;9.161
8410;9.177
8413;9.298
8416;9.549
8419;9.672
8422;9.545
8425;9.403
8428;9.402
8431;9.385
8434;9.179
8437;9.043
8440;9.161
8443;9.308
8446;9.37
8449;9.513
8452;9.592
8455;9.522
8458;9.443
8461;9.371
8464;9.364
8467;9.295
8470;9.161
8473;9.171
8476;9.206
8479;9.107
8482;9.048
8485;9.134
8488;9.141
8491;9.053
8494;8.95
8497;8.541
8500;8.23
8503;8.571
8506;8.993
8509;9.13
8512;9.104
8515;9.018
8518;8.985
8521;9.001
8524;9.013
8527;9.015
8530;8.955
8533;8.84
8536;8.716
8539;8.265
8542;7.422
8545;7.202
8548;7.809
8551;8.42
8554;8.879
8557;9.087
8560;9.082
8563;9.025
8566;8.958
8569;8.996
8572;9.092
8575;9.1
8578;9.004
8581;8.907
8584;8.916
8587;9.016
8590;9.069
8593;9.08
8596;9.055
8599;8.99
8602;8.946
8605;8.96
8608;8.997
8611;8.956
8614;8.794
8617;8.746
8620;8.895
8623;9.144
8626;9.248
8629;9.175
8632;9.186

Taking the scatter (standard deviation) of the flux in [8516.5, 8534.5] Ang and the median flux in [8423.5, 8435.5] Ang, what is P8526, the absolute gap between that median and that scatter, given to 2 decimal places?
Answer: 9.33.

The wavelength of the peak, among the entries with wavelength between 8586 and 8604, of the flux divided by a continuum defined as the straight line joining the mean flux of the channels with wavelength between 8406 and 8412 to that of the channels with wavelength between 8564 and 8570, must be 8593 Ang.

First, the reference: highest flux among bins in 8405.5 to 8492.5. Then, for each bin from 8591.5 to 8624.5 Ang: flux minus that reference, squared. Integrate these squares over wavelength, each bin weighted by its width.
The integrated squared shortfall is 17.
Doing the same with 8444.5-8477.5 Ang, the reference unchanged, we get 4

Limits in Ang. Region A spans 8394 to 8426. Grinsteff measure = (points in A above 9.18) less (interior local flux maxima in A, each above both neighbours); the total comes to 5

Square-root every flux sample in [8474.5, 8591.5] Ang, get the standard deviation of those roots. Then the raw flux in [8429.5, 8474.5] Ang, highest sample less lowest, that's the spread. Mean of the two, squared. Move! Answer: 0.10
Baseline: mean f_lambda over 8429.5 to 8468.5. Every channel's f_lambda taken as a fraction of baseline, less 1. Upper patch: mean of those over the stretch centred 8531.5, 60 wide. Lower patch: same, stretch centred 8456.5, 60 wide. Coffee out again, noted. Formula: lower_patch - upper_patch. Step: 0.066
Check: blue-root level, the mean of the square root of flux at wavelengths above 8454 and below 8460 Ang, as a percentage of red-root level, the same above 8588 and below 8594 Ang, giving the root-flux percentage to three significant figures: 102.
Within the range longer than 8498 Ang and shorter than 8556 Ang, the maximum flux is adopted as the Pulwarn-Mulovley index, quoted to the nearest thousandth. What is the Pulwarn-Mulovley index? 9.130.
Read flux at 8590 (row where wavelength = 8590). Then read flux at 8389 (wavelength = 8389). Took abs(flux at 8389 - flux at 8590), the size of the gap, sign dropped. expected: 0.17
